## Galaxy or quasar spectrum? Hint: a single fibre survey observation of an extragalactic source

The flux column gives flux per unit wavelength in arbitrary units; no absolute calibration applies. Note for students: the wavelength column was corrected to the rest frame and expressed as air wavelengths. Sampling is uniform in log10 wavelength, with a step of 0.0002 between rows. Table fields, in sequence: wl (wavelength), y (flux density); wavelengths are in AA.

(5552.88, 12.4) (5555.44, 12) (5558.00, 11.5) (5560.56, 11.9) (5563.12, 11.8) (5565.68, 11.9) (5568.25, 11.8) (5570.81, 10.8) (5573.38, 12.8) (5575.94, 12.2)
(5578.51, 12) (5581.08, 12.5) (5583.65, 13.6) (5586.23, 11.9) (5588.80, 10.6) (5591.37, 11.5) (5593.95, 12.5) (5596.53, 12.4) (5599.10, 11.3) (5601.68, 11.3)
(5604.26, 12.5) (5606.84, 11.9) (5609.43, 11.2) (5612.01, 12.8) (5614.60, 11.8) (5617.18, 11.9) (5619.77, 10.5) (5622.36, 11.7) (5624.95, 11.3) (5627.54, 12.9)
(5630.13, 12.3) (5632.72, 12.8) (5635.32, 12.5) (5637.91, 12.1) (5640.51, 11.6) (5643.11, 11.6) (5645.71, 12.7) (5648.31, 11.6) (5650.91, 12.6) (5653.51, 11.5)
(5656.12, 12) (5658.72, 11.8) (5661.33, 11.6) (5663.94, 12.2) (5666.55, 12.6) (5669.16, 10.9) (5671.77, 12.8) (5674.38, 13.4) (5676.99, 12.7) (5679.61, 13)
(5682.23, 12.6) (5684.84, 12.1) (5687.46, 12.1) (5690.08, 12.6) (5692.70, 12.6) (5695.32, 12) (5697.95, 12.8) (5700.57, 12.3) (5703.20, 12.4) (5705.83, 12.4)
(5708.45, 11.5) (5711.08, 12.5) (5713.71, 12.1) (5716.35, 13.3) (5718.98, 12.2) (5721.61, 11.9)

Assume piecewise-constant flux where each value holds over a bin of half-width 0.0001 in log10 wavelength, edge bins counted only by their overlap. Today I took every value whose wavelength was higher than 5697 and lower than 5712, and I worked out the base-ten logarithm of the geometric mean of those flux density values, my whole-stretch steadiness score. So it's 1.09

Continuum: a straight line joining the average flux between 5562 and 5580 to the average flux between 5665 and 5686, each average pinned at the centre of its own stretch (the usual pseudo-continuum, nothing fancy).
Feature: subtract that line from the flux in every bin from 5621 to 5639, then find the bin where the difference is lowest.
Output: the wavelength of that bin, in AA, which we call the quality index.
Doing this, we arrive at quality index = 5624.95 AA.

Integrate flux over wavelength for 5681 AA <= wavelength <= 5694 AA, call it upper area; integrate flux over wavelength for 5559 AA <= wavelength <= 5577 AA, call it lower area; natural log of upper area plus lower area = 5.93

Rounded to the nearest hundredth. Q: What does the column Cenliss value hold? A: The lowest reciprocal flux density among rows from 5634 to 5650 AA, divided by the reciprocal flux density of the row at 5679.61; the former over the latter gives 1.02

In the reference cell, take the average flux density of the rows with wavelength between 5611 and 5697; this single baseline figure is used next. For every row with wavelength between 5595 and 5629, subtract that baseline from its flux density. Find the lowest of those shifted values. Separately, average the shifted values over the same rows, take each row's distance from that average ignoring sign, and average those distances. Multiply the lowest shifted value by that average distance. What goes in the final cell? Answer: -0.91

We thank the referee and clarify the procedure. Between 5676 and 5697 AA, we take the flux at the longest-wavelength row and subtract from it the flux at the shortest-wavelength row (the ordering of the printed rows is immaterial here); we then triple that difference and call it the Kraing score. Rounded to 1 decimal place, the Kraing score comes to -2.1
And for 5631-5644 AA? -3.6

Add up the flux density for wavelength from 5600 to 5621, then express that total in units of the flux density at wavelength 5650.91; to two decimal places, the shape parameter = 7.45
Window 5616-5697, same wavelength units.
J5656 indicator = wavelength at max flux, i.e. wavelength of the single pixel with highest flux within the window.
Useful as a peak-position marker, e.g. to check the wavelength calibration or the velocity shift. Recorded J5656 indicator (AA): 5674.38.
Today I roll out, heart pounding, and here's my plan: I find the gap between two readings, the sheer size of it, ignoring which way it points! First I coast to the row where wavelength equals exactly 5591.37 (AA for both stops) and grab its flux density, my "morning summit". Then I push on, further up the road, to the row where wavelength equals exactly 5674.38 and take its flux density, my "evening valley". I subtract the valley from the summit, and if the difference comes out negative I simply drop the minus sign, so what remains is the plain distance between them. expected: 1.90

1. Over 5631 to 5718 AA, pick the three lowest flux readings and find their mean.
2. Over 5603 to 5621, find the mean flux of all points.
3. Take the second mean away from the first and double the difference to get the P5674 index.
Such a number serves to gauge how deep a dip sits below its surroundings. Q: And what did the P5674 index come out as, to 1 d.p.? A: -1.0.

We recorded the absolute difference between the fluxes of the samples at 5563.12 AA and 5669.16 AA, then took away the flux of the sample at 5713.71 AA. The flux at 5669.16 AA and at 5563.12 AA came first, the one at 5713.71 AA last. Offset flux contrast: -11.20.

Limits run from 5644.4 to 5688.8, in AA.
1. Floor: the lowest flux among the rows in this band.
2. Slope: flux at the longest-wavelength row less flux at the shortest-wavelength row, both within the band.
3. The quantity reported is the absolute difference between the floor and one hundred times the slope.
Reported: 71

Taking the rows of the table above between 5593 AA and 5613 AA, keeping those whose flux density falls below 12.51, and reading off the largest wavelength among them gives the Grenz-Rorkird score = 5609.43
